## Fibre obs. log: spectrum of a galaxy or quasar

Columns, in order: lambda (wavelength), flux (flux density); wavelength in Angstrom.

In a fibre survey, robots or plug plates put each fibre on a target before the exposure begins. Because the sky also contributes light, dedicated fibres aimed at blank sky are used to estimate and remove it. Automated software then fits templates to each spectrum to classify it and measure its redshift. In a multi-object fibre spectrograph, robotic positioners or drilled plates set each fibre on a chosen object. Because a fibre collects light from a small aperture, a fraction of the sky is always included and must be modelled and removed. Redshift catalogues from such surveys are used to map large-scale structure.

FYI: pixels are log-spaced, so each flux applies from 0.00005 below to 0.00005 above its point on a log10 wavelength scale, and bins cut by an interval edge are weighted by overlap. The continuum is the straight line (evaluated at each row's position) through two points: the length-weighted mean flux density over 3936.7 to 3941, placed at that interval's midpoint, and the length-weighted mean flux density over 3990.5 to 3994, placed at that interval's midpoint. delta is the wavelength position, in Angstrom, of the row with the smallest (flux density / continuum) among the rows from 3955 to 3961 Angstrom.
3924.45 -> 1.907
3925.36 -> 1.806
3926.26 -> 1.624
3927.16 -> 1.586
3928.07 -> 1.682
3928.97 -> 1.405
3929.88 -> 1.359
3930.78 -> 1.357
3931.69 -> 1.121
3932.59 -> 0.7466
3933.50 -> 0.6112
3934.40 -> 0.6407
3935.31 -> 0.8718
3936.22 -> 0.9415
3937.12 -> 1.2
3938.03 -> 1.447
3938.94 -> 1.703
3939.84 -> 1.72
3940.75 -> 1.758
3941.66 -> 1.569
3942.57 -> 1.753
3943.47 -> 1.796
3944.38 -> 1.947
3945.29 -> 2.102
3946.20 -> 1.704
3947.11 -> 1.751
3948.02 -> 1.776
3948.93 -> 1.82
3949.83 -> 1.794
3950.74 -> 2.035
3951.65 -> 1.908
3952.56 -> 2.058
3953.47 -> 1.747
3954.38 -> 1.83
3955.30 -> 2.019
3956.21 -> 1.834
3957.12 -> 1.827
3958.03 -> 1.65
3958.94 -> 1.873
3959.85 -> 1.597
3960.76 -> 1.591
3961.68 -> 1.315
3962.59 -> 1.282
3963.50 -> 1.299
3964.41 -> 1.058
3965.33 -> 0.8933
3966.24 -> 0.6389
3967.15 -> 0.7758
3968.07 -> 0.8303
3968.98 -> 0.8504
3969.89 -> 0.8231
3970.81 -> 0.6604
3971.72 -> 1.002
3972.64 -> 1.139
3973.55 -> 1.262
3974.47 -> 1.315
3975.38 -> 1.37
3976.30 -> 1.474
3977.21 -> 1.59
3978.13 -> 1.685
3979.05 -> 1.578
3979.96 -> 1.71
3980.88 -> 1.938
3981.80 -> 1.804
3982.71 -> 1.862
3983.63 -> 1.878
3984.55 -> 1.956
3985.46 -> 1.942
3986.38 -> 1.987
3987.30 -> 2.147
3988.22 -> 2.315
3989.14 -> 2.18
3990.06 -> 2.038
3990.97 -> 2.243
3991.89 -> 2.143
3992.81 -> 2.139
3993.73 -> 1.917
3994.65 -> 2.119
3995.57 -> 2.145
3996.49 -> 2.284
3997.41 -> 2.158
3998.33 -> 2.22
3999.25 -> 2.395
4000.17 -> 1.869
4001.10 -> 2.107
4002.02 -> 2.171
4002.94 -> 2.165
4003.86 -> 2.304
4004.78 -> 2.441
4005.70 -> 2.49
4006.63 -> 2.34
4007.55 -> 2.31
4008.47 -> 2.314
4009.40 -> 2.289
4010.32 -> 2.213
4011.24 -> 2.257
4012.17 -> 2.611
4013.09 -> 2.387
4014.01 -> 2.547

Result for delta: 3960.76 Angstrom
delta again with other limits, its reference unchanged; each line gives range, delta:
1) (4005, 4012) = 4010.32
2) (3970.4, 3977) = 3970.81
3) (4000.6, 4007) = 4001.10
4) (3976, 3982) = 3976.30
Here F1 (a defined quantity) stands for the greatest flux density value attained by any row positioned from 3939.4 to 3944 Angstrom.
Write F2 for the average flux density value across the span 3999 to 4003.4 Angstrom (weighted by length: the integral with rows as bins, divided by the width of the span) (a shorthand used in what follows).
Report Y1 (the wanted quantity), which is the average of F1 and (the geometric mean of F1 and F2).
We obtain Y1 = 1.88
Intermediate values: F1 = 1.796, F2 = 2.1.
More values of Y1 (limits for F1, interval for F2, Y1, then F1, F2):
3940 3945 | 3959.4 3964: 1.80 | 1.947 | 1.4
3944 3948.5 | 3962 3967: 1.79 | 2.102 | 1.0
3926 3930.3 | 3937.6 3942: 1.67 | 1.682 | 1.6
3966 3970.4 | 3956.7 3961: 1.03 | 0.8504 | 1.7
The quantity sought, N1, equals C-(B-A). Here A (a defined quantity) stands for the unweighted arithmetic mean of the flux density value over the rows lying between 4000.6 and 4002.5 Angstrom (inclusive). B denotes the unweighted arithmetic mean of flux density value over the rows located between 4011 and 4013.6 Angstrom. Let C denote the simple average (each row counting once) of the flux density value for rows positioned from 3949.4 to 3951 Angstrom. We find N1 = 1.6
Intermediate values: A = 2.1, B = 2.42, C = 1.9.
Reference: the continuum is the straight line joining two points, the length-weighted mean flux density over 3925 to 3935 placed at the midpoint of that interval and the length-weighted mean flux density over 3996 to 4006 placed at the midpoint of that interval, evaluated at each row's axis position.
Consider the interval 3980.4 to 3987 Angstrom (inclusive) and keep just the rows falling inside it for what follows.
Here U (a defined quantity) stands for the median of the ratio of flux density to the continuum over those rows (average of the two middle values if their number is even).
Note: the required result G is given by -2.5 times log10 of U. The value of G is 0.04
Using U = 0.96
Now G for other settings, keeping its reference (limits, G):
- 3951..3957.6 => -0.15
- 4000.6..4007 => -0.01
